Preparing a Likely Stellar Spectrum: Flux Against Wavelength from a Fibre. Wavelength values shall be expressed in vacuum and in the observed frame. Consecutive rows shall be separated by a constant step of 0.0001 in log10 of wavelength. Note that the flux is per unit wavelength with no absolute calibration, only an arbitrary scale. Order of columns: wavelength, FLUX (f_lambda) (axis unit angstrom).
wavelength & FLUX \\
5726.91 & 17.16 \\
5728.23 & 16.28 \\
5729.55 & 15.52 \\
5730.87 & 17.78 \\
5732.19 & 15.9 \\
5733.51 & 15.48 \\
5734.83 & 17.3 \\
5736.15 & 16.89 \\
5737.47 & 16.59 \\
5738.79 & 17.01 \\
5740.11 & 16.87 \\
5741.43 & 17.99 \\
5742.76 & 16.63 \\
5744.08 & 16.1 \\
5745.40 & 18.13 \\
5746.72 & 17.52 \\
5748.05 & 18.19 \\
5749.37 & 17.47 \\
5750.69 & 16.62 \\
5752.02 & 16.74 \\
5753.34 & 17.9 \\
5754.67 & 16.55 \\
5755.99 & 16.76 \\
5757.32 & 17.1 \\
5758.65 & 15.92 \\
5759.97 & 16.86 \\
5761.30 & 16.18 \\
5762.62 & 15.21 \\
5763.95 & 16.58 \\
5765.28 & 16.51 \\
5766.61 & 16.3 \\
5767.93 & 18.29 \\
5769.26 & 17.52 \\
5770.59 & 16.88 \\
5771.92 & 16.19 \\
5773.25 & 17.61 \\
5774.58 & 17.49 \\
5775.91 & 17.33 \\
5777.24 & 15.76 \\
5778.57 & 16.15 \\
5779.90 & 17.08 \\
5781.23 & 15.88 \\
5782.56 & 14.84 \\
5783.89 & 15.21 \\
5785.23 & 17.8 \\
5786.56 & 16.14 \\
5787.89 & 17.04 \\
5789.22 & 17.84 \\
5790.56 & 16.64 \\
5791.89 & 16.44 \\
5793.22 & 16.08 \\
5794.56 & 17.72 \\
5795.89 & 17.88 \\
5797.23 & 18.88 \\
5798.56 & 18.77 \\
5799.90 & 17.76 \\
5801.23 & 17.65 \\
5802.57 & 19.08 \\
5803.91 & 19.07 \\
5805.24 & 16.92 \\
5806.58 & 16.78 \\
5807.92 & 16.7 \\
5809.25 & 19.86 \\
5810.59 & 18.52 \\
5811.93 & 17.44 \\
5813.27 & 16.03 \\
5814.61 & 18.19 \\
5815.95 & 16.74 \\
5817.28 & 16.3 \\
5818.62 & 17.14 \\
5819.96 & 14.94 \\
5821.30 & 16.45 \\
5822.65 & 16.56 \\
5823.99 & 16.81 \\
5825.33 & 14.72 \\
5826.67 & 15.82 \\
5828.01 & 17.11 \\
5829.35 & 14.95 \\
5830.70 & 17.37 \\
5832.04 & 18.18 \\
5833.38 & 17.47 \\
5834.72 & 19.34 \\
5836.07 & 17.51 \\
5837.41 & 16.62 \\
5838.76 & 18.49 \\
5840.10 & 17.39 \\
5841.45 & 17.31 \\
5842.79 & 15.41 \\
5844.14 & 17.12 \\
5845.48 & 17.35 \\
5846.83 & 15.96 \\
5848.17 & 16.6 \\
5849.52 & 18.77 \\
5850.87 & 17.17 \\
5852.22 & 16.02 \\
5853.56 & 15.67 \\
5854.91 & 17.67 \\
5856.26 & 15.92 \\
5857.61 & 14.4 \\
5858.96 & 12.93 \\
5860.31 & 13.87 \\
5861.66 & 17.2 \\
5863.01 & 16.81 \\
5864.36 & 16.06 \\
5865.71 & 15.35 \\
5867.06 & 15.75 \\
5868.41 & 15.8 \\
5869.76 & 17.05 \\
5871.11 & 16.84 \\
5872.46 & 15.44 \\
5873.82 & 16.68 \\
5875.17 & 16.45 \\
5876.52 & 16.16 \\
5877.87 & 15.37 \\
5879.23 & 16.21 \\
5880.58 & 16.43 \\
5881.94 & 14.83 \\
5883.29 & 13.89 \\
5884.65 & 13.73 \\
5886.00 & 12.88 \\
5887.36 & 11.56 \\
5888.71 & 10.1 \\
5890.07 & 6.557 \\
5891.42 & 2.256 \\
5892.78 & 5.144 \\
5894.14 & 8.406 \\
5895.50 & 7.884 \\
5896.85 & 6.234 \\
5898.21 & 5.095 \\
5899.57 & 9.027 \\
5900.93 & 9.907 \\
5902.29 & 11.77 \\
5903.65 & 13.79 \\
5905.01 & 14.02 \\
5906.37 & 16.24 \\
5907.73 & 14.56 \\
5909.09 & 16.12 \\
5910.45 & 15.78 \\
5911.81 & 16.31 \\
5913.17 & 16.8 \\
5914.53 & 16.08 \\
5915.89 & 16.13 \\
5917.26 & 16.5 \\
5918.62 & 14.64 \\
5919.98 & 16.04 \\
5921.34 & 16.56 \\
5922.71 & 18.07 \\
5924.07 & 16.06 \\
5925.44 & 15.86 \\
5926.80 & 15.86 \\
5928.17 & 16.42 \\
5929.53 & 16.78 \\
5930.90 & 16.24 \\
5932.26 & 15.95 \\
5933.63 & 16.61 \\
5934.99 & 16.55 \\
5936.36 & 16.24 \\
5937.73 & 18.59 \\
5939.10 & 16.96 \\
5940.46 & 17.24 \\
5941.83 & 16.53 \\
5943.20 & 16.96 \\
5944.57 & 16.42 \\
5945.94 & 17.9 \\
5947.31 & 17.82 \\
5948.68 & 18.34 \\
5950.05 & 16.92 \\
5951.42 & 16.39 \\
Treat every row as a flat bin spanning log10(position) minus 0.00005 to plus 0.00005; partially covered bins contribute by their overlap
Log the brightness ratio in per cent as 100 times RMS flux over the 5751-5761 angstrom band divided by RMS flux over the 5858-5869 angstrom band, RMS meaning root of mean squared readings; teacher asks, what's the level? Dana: 108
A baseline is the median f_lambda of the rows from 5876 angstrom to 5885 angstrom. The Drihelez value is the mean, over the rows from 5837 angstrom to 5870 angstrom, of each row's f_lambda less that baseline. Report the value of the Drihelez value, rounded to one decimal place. 1.0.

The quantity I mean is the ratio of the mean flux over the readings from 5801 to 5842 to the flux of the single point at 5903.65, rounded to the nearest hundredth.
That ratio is 1.25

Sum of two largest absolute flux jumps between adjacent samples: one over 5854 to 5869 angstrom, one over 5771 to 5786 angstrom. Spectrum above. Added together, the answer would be 5.9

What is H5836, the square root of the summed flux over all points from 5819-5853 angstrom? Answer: 20.5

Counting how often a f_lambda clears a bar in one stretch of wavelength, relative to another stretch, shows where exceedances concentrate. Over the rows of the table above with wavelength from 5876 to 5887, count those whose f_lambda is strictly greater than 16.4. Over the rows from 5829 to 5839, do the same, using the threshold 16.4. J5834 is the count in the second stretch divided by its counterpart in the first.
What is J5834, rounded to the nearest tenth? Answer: 7.0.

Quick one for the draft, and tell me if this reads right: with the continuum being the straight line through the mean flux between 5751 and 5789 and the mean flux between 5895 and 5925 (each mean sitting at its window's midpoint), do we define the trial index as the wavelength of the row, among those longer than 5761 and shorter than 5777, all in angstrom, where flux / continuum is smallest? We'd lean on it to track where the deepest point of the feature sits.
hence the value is 5762.62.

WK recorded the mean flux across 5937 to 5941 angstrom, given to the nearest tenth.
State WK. 17.6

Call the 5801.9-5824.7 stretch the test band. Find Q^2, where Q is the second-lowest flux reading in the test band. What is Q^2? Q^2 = 257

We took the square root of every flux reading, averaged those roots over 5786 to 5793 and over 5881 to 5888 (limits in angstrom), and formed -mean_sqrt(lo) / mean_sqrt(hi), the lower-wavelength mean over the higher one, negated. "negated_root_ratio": -1.12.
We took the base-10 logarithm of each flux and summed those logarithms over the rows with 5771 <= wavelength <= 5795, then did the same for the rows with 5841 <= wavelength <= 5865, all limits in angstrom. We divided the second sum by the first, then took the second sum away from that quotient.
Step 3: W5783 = -20.8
